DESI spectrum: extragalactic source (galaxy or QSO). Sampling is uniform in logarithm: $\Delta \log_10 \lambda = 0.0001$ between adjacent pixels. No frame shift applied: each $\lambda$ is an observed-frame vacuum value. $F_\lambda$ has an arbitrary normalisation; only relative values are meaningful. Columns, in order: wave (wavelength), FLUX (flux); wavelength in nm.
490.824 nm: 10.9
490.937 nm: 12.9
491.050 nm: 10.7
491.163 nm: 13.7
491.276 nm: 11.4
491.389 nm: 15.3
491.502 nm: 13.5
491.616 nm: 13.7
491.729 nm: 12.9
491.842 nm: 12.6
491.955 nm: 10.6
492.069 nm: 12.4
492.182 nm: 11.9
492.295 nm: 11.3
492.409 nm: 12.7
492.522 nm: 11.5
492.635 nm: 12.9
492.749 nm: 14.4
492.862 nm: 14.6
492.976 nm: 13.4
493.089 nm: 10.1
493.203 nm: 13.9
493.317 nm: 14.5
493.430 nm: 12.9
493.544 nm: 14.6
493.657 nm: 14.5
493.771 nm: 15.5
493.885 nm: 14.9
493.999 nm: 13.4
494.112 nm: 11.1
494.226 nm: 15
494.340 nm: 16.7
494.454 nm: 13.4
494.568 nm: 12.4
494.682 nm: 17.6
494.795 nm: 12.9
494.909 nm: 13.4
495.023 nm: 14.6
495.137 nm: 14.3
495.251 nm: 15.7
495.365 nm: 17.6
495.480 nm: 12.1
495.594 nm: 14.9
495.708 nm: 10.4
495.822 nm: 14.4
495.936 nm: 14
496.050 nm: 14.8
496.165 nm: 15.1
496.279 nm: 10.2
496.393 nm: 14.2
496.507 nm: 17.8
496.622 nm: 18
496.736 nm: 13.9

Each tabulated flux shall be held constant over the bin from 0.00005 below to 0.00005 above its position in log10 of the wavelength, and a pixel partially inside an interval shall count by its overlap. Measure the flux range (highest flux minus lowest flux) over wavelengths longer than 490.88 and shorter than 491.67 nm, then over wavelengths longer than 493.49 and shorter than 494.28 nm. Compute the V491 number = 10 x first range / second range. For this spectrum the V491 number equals 10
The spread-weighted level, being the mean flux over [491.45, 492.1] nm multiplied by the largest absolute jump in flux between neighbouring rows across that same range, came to 25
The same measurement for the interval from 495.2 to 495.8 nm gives 78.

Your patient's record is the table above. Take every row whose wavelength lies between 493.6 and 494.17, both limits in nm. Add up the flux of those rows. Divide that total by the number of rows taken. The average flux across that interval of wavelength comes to 13.9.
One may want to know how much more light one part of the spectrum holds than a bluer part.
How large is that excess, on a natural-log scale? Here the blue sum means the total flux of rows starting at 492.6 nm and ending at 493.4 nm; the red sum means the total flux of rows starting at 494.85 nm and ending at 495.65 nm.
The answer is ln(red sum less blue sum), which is 2.2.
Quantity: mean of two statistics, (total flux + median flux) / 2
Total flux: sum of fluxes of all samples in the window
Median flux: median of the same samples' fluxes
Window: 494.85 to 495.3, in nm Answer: 36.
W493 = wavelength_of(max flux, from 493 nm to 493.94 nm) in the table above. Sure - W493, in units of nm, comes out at 493.771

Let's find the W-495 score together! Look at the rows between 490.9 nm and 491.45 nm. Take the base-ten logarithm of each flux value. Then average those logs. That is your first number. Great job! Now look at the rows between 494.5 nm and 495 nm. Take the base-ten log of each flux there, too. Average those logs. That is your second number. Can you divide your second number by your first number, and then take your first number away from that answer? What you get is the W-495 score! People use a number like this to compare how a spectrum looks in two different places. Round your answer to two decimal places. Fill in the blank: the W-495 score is -0.07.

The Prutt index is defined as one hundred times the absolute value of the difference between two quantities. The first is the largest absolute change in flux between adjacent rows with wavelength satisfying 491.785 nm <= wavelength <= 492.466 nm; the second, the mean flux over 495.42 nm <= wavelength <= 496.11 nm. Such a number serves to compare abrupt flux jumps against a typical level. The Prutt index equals 1143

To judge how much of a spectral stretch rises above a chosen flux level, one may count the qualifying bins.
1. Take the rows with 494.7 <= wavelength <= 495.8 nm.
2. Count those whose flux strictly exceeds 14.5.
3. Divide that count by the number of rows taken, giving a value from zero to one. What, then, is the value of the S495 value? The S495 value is 0.44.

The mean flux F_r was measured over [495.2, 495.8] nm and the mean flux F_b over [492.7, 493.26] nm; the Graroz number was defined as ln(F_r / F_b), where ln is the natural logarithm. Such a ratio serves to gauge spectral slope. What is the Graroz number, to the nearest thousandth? 0.063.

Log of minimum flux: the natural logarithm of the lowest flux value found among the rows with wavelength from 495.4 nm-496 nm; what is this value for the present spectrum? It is 2.34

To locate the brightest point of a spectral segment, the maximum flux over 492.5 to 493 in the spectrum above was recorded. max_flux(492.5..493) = 14.6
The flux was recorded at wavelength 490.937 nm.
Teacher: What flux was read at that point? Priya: 12.9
